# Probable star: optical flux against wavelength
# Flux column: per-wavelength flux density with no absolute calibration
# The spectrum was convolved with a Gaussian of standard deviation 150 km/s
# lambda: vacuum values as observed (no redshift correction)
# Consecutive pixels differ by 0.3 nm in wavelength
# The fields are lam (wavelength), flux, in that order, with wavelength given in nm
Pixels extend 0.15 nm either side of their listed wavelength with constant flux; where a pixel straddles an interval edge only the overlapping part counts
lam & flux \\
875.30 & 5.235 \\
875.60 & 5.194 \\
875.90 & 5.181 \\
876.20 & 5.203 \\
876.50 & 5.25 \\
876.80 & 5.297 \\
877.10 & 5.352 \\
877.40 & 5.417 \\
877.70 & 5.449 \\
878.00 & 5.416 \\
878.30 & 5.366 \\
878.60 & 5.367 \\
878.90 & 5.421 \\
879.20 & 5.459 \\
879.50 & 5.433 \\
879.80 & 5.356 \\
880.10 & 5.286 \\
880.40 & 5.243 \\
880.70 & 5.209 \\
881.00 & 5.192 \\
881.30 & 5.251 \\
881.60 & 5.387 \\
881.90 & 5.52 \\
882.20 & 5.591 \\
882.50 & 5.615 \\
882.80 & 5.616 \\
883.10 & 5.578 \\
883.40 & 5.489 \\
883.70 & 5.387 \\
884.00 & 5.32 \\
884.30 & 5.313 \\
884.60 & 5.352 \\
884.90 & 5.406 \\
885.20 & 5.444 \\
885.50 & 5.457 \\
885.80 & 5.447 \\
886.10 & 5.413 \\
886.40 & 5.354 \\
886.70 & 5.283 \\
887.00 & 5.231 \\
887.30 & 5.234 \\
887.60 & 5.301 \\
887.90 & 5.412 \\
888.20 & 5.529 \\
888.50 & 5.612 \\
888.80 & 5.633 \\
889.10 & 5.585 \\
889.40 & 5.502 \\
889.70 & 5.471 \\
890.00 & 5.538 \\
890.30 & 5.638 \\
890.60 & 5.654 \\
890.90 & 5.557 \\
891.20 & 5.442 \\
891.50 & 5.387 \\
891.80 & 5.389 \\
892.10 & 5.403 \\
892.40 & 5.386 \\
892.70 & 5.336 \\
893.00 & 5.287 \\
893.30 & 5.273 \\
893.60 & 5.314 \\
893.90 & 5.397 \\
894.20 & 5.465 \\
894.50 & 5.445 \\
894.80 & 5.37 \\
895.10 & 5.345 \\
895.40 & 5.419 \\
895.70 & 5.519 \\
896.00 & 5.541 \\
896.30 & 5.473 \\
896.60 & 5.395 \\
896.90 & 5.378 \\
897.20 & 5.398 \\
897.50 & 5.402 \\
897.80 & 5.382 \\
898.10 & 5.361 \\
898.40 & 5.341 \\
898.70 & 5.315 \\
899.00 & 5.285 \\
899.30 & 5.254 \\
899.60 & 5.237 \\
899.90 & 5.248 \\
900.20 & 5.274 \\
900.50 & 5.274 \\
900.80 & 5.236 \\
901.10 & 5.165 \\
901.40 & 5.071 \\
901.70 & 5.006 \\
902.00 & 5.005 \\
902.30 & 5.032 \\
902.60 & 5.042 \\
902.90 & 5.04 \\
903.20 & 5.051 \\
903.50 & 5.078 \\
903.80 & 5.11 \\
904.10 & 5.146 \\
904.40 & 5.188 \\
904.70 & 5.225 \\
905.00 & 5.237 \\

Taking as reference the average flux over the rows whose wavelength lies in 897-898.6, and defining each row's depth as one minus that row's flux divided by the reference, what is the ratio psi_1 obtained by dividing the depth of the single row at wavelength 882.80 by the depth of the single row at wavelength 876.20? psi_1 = -1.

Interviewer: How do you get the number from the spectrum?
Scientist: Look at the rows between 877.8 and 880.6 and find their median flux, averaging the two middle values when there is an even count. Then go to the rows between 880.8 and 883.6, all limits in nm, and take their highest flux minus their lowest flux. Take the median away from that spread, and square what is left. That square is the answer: 24.4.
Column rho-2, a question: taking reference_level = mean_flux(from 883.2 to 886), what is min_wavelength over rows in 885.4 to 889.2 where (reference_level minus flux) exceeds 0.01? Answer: 886.40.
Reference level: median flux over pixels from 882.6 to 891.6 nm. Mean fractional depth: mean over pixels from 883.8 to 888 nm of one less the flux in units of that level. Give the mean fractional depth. 0.017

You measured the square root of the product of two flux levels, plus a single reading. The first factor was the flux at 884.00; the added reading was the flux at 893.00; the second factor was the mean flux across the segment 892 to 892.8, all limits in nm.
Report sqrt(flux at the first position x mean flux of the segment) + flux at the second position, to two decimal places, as 10.63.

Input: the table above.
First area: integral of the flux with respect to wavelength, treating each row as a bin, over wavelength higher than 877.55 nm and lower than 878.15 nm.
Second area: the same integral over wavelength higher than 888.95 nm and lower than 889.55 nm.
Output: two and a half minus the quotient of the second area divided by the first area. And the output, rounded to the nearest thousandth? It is 1.480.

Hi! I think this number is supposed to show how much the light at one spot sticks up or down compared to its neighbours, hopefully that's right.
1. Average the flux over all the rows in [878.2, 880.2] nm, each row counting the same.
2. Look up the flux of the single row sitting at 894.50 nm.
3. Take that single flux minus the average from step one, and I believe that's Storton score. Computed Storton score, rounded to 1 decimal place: 0.1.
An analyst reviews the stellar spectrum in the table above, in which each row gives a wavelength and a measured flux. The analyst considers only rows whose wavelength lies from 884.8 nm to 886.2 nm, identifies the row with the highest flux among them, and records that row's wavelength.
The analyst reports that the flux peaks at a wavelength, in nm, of 885.50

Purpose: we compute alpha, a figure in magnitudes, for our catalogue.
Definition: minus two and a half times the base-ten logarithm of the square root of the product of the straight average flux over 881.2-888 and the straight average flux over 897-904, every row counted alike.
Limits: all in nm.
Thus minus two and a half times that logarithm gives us -1.81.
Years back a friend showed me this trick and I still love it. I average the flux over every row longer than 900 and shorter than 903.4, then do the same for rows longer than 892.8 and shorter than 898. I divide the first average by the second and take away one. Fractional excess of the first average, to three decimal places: -0.054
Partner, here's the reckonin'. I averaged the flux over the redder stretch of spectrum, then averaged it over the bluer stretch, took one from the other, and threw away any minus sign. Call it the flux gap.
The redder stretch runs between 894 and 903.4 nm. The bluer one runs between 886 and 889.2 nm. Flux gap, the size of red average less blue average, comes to 0.13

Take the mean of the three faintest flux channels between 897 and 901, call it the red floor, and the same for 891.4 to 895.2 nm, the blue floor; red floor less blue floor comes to -0.051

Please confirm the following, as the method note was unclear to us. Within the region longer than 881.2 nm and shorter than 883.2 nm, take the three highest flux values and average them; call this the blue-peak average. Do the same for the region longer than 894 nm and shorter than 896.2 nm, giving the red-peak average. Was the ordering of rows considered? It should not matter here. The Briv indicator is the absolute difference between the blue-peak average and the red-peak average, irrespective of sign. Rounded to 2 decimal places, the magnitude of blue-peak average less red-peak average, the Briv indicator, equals 0.10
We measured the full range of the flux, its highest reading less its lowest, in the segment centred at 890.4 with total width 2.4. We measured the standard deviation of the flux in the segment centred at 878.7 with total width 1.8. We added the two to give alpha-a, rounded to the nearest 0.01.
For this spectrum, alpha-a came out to 0.30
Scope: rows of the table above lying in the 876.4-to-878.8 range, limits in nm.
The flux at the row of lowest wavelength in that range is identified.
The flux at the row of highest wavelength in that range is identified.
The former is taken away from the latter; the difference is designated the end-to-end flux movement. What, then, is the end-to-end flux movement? 0.12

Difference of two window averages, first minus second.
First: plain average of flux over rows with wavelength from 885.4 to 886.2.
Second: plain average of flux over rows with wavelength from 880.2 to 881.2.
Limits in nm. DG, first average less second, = 0.22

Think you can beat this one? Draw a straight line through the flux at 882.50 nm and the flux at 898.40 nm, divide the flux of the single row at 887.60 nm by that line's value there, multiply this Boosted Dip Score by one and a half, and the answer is 1.439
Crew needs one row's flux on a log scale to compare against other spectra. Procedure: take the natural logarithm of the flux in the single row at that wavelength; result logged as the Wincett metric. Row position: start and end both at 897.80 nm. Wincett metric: 1.68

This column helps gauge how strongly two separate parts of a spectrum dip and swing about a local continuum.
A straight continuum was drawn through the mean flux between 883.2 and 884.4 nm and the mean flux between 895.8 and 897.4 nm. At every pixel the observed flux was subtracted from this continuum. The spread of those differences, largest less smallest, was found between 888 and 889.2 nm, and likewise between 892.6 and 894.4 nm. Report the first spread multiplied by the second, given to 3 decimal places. 0.019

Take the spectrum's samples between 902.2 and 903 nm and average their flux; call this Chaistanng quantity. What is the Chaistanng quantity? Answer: 5.04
